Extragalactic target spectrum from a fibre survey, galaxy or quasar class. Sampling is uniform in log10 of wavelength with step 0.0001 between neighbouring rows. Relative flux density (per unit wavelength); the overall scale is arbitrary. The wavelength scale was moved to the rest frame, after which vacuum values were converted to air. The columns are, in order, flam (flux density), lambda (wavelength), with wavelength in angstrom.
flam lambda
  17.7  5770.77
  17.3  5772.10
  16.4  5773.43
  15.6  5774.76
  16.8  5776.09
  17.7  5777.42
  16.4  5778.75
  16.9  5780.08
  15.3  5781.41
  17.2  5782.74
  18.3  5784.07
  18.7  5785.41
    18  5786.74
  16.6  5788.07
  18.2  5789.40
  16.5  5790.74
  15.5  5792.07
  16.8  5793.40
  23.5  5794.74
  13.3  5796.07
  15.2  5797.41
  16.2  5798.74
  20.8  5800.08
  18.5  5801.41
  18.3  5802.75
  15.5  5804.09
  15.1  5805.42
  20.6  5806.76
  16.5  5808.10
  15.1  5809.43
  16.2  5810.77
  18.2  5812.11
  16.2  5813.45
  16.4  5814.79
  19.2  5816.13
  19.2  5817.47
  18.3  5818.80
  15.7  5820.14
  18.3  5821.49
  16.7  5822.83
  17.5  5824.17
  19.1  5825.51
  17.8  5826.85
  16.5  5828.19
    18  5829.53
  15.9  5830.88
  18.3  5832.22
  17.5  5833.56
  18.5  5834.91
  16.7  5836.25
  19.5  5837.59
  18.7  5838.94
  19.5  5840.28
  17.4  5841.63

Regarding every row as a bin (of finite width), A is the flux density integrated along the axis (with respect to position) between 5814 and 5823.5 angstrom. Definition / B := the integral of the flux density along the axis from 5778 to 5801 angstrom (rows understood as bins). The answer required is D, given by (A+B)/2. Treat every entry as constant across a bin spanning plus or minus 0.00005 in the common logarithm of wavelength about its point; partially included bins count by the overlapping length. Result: 283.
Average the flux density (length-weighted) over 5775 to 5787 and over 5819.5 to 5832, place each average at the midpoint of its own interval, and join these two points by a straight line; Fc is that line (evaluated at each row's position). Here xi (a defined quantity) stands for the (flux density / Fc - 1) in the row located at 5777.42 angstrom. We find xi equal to 0.03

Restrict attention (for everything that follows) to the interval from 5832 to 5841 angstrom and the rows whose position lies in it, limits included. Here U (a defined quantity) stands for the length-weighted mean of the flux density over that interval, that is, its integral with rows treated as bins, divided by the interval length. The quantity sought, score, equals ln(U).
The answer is 2.91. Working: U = 18.4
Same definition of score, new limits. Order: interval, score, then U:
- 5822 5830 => 2.87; 17.6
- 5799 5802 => 2.96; 19.2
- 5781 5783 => 2.78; 16.2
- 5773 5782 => 2.80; 16.5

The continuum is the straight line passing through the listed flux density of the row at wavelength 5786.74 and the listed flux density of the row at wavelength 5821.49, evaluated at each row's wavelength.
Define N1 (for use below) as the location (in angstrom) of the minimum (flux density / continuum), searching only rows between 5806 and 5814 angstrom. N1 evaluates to 5809.43 angstrom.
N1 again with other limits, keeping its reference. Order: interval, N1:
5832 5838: 5836.25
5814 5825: 5820.14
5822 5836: 5830.88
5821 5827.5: 5822.83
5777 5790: 5781.41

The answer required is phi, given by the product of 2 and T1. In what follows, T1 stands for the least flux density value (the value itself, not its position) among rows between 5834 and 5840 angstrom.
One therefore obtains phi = 33.4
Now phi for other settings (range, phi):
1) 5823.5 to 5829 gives 33.0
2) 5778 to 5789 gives 30.6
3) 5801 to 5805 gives 31.0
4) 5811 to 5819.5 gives 32.4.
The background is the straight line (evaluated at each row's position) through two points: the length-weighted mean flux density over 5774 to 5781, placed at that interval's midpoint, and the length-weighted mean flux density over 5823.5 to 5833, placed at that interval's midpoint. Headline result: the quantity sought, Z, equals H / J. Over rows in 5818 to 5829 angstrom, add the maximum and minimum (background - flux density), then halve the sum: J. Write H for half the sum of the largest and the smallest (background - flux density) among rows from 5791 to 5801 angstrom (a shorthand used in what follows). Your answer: -16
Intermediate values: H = -1.4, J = 0.09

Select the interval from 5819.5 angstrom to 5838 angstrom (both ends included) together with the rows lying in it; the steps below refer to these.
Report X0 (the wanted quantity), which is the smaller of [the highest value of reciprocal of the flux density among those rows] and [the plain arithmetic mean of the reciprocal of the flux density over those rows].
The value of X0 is 0.0571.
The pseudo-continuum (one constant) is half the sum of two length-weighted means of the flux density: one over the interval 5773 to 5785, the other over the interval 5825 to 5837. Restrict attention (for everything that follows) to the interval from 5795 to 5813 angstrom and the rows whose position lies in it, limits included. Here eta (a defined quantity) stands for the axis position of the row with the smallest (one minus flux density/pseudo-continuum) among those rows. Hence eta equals 5800.08 angstrom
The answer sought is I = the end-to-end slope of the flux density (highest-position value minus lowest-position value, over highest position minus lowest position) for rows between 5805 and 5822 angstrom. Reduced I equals 0.20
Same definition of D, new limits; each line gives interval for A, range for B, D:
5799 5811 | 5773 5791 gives 258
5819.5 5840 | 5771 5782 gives 273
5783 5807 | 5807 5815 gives 276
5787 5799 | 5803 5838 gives 406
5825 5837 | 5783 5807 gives 315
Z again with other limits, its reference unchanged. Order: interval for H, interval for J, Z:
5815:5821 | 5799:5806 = 0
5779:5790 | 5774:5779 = 6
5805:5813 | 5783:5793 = 2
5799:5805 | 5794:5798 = 1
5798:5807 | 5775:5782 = -5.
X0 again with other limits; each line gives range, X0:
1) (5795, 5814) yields 0.0603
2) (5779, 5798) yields 0.0593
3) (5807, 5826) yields 0.0581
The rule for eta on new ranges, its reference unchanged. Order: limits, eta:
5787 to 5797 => 5794.74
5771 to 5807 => 5794.74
